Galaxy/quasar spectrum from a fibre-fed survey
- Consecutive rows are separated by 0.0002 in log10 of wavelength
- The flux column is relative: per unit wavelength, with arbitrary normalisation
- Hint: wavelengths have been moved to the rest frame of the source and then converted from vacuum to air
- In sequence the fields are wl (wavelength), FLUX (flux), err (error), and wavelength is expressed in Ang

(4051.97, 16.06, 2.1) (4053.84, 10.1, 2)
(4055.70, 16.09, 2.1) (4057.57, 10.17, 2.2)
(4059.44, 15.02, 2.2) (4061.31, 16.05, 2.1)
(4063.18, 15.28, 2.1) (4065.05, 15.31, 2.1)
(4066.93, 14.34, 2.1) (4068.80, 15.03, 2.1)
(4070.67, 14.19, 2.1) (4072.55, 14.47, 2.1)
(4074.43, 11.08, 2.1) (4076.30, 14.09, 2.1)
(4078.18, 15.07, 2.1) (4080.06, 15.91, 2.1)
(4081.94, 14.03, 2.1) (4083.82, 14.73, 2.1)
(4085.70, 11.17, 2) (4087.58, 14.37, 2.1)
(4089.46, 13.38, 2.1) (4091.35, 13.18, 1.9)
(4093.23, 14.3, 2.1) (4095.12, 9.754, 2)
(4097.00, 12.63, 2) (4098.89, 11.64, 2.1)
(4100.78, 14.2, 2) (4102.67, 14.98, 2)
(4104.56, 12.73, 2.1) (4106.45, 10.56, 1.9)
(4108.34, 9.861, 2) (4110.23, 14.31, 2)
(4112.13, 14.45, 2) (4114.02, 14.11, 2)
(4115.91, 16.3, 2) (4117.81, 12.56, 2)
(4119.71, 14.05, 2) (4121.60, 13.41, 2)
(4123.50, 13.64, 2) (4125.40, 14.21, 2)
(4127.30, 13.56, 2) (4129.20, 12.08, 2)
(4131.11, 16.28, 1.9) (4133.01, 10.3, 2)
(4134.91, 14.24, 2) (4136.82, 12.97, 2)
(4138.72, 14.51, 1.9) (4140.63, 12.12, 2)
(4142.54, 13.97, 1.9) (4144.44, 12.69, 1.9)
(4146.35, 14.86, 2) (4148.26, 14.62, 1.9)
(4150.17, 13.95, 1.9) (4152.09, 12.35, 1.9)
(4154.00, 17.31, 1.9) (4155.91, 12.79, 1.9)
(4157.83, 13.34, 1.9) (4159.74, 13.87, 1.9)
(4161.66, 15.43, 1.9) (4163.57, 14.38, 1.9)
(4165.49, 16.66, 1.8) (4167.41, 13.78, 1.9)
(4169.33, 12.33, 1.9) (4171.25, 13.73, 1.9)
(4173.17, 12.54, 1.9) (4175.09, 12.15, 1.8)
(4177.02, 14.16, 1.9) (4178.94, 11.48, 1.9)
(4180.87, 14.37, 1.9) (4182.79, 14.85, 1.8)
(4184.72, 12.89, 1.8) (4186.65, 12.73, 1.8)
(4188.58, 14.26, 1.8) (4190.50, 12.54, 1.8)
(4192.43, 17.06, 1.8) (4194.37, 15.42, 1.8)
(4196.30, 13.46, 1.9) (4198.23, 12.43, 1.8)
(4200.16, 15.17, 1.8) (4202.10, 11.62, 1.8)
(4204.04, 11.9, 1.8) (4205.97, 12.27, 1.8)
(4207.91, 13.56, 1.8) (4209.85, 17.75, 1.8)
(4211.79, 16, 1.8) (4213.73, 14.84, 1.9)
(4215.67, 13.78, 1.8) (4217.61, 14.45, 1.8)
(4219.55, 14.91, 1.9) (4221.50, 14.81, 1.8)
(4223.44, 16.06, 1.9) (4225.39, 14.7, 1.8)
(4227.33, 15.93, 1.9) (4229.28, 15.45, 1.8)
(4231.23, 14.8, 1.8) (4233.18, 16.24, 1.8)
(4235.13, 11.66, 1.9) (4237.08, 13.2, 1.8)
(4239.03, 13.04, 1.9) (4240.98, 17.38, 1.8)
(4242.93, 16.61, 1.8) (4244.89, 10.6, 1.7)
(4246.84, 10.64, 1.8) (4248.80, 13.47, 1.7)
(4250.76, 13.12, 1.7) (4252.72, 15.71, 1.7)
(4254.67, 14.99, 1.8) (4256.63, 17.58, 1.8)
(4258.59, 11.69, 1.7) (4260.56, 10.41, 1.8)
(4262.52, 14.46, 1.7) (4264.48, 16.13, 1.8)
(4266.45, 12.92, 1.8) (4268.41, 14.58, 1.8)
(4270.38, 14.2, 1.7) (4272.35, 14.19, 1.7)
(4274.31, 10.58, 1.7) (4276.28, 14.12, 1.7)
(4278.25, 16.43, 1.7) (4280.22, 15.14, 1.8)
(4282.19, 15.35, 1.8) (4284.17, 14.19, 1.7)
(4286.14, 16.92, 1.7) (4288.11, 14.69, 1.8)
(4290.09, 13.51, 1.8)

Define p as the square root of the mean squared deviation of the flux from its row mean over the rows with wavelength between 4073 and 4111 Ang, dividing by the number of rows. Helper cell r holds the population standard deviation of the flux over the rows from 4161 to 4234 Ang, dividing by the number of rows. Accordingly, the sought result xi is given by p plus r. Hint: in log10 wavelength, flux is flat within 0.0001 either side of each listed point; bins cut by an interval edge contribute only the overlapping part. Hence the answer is 3.36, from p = 1.8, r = 1.6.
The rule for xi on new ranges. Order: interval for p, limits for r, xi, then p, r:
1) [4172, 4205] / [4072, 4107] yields 3.18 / 1.5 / 1.7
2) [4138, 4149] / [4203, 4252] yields 2.94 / 1.0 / 1.9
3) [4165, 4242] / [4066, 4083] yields 2.92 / 1.7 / 1.3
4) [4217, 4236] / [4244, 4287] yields 3.31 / 1.2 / 2.1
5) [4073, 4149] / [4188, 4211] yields 3.56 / 1.6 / 1.9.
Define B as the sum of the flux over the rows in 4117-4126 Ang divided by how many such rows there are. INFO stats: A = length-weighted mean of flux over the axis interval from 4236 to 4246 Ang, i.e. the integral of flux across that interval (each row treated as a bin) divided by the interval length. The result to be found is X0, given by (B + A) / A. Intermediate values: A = 14.1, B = 13.6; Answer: 1.96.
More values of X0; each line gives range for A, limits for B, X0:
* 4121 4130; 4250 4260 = 2.09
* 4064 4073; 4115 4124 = 1.95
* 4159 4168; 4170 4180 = 1.86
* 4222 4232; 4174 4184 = 1.87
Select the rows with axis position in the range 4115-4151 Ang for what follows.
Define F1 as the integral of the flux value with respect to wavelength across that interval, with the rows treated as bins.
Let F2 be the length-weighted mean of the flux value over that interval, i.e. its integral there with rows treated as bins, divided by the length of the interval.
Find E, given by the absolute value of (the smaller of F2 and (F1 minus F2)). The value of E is 13.7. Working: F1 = 493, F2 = 13.7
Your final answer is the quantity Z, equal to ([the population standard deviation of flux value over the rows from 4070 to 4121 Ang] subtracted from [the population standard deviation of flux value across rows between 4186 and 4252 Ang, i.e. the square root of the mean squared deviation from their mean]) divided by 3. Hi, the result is 0.050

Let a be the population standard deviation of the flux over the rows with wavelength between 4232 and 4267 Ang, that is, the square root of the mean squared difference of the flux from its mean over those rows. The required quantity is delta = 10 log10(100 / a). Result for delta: 16.4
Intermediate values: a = 2.29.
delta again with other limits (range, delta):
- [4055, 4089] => 17.8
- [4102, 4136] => 17.5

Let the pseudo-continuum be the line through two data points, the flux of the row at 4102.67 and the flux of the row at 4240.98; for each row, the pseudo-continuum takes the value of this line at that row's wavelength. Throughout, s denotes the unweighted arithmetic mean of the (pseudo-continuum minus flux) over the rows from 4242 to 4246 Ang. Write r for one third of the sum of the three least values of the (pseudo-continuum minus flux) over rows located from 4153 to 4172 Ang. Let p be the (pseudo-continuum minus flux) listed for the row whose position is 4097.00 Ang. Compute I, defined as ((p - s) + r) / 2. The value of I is -1.0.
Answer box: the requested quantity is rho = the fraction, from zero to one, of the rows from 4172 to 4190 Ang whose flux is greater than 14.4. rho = 0.11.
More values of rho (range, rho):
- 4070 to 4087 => 0.44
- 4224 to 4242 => 0.67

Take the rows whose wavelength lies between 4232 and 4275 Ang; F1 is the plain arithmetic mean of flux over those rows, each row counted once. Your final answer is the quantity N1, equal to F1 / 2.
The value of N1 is 6.9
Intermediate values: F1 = 13.8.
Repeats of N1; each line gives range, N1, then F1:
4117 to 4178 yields 6.9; 13.7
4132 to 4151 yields 6.7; 13.4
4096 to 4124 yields 6.6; 13.3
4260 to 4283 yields 7.0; 14.0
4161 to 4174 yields 7.1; 14.1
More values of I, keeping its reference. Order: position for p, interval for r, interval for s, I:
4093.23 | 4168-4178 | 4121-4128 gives 0.8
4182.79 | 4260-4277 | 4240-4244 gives 1.9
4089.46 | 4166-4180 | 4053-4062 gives 1.5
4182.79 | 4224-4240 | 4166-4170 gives -0.1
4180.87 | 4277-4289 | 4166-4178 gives 0.4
